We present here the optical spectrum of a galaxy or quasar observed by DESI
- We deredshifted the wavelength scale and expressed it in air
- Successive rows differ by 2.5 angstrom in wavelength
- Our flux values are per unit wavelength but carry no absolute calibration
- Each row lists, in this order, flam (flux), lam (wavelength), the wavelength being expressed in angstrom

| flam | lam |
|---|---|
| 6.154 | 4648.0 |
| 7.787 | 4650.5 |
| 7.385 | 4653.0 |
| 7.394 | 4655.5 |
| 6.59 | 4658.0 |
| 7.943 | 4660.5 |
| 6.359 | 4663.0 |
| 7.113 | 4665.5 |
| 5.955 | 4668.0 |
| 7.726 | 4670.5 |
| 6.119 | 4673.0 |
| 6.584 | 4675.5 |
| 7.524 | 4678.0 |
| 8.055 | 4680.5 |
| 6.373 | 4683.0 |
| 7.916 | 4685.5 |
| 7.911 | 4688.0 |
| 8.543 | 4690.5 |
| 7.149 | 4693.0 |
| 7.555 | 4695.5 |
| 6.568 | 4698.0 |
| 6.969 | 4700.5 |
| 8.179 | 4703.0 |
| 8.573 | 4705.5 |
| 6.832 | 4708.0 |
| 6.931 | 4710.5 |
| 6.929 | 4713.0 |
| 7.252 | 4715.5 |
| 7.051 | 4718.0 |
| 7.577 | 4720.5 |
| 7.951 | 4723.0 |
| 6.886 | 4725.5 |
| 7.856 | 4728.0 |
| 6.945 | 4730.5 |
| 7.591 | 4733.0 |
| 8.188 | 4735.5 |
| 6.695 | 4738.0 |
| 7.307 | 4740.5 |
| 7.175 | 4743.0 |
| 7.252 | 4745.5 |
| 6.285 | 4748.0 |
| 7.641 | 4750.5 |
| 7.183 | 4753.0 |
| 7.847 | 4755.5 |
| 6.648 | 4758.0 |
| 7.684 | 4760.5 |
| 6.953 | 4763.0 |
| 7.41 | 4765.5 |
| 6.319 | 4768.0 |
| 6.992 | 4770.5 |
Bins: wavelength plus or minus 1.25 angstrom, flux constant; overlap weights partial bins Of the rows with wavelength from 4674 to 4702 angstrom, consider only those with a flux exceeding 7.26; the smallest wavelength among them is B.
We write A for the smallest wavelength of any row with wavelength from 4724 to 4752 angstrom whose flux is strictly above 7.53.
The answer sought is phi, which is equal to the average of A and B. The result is 4703.0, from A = 4728.0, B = 4678.0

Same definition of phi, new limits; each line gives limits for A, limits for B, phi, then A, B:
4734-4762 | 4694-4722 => 4715.5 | 4735.5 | 4695.5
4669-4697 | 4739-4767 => 4705.5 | 4670.5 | 4740.5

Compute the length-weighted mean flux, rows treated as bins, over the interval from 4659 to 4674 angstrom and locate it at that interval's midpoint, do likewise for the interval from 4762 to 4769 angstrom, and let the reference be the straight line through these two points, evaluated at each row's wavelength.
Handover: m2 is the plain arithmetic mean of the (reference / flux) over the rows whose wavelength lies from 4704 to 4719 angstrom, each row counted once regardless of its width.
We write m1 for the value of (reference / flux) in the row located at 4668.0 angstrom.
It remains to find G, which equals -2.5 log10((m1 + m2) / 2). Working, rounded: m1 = 1.15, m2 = 0.955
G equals -0.06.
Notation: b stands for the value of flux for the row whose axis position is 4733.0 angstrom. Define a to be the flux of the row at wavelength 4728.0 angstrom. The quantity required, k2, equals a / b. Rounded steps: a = 7.856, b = 7.591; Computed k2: 1.03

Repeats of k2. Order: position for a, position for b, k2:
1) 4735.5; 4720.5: 1.08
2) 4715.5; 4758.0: 1.09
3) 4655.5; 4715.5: 1.02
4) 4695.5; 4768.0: 1.20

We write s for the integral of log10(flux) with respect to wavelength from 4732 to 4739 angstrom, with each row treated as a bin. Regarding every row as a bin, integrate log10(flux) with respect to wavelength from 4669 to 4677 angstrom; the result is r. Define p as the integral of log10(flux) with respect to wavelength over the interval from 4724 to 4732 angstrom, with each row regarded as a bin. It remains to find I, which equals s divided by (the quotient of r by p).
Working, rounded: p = 6.9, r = 6.6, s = 6.12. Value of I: 6.3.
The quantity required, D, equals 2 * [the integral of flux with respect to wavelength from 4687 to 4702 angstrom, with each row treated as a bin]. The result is 224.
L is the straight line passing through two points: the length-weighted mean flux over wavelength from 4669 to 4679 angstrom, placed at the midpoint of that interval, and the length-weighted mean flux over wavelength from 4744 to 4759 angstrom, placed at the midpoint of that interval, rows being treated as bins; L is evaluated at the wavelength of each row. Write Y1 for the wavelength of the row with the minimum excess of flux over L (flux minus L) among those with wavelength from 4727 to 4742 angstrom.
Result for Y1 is 4738.0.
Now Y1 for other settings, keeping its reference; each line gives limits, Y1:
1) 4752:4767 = 4758.0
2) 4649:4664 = 4663.0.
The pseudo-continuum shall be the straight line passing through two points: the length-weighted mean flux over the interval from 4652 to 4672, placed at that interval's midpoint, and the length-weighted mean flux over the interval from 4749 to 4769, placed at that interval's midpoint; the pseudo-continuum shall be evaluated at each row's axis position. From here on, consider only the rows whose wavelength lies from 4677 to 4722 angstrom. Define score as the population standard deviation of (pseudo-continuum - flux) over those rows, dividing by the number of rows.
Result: 0.64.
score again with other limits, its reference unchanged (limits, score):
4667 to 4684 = 0.78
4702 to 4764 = 0.55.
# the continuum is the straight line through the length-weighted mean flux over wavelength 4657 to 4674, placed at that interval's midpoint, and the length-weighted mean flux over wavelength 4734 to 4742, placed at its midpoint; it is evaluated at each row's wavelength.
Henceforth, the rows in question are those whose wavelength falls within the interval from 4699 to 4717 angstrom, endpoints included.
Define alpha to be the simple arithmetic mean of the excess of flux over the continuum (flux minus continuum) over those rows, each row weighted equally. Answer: 0.2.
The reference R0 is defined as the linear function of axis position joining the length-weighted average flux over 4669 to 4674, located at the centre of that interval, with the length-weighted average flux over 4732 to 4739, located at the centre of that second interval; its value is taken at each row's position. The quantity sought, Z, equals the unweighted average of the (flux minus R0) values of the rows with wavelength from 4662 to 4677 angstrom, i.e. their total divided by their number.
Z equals -0.3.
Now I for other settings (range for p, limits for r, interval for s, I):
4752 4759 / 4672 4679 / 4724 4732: 7.2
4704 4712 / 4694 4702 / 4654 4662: 7.1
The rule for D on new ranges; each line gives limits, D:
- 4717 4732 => 222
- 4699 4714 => 222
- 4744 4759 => 215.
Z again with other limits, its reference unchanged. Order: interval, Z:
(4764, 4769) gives -0.9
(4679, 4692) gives 0.7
